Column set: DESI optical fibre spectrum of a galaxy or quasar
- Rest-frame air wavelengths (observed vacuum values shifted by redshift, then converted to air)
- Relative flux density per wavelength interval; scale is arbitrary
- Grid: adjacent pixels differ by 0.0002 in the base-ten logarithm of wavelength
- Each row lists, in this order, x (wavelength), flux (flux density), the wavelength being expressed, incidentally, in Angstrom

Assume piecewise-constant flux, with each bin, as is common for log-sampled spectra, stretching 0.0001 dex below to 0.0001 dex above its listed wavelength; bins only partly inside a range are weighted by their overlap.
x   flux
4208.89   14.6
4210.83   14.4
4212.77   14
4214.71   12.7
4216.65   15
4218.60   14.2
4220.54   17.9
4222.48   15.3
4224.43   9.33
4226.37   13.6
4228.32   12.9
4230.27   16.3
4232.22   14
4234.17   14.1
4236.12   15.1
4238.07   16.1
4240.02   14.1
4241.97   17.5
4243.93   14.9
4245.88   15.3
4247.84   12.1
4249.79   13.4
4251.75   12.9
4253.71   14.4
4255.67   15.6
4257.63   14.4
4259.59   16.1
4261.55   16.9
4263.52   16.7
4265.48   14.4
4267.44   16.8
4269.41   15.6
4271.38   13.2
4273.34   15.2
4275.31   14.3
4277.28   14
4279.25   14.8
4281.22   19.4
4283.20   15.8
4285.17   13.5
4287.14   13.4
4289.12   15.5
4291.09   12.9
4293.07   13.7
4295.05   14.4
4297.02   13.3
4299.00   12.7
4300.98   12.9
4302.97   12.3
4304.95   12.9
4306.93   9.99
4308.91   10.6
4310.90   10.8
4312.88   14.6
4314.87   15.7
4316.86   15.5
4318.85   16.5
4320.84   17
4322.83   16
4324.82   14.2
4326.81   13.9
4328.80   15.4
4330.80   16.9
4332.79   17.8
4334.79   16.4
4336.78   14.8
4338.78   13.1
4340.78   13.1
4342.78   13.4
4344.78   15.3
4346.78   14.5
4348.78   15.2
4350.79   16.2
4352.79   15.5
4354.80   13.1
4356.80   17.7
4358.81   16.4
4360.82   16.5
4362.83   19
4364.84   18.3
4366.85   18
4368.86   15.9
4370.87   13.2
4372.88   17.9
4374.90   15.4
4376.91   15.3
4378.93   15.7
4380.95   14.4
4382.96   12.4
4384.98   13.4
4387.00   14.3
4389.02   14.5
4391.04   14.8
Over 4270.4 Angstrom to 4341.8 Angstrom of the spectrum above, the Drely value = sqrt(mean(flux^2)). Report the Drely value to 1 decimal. 14.5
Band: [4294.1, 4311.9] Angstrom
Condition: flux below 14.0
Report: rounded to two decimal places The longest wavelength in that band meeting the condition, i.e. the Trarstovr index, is 4310.90 Angstrom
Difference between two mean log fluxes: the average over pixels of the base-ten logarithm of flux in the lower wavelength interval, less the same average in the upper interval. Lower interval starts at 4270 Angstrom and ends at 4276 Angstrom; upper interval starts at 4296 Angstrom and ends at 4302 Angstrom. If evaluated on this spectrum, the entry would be 0.04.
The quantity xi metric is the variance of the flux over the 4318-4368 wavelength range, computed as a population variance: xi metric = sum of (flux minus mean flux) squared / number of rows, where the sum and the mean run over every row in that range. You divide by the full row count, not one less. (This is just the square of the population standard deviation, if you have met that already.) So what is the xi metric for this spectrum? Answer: 2.8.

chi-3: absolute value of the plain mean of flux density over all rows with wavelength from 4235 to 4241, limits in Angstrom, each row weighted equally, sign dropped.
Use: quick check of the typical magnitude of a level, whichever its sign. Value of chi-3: 15.1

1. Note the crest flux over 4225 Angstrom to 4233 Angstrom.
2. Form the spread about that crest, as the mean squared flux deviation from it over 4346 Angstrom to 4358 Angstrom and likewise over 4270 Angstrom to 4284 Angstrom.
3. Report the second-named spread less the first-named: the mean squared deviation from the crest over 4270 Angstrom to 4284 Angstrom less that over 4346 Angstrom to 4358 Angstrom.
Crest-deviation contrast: 1.7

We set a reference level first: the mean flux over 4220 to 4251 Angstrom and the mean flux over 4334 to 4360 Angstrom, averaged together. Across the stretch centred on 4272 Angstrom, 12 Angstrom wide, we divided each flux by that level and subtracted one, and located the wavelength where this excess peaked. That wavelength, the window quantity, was 4267.44 Angstrom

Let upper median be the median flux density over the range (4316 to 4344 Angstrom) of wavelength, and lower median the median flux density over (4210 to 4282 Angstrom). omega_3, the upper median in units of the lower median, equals 1.07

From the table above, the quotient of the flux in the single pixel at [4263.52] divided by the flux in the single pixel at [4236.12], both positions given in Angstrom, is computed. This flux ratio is 1.1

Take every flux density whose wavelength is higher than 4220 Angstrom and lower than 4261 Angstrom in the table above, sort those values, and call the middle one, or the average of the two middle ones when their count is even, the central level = 14.4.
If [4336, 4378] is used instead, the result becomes 15.4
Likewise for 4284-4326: 13.5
